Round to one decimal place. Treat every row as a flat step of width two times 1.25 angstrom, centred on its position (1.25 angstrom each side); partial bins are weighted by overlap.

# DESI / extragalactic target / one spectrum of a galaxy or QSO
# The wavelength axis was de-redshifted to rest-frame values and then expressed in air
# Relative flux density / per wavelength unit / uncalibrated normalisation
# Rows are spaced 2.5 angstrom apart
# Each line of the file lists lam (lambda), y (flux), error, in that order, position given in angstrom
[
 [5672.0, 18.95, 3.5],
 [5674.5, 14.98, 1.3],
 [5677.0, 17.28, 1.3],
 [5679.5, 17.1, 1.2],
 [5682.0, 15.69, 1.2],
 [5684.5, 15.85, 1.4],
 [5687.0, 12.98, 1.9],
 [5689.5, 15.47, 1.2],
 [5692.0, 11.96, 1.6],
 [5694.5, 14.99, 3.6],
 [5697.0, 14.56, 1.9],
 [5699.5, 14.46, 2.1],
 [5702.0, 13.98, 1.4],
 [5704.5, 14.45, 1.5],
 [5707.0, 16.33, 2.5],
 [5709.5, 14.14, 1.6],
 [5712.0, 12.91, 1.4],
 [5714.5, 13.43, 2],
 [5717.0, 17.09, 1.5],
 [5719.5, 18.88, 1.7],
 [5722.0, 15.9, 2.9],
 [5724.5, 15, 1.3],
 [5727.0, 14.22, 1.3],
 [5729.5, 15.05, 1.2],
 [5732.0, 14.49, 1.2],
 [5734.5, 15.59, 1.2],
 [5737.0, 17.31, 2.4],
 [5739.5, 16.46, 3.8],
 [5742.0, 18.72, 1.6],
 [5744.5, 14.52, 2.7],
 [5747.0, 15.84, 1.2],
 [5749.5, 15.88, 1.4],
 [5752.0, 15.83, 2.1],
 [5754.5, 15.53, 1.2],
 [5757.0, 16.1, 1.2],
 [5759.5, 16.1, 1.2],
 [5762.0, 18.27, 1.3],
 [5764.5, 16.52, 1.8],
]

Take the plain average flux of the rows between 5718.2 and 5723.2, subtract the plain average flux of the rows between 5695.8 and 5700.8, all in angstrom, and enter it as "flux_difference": 2.9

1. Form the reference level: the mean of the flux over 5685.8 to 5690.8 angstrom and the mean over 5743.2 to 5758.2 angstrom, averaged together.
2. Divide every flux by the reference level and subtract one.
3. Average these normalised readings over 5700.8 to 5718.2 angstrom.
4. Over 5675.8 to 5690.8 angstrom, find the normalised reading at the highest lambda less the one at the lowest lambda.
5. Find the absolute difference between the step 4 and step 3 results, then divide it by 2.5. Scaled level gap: 0.040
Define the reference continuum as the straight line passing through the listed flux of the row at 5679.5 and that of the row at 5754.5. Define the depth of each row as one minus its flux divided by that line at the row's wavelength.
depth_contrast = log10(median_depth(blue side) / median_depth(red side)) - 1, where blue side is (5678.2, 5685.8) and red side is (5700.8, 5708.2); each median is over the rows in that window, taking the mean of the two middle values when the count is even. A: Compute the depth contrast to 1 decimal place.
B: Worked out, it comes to -1.3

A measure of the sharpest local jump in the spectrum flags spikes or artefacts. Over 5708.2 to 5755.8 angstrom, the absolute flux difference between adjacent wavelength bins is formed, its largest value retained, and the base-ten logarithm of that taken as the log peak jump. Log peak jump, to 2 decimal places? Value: 0.62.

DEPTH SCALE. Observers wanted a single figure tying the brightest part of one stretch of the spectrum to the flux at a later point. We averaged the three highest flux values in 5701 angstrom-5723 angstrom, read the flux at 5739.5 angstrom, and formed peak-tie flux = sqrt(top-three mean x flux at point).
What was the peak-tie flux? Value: 16.9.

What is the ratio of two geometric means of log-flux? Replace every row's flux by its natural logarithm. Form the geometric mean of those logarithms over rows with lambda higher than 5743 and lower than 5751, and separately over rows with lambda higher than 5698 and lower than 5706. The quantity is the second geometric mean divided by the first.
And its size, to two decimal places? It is 0.97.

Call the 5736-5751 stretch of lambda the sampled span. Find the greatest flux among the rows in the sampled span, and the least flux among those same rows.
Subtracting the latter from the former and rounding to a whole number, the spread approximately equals 4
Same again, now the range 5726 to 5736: 1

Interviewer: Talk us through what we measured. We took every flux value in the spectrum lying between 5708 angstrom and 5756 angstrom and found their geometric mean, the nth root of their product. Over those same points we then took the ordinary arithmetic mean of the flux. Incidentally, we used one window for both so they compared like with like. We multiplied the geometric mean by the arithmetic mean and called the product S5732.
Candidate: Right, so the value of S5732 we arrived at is 243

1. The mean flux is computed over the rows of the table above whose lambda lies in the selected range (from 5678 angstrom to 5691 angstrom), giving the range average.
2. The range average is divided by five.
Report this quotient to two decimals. 3.08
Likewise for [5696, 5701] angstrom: 2.90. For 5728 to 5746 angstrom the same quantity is 3.20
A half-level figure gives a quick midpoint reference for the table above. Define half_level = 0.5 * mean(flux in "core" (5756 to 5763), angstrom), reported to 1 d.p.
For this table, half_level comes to 8.4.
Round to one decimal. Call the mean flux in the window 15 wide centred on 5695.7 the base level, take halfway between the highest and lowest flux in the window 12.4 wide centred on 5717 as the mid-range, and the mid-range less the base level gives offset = 1.7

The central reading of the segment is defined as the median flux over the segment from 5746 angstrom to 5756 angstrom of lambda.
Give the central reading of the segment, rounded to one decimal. 15.8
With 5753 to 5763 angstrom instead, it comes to 16.1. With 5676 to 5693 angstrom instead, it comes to 15.7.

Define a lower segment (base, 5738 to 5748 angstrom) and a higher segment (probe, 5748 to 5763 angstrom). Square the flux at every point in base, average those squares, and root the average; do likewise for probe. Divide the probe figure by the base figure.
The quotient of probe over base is 0.99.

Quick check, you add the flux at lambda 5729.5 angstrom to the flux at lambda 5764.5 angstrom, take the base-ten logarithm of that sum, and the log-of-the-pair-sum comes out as 1.50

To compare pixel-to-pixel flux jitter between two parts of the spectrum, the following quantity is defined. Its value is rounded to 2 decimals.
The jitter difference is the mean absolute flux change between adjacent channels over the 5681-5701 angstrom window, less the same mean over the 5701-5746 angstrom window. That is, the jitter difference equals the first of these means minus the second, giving 0.16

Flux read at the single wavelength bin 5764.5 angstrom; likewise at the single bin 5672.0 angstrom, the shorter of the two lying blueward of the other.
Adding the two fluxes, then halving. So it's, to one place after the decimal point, 17.7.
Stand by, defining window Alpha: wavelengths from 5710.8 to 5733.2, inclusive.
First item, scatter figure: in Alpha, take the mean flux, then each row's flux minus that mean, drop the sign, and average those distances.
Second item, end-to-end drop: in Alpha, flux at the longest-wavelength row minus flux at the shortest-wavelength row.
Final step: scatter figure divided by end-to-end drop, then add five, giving 5.9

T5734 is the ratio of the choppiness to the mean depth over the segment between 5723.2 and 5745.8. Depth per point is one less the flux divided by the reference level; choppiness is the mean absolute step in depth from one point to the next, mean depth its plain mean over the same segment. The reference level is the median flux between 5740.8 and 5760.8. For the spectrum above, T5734 10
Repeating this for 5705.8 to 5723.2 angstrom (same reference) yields 6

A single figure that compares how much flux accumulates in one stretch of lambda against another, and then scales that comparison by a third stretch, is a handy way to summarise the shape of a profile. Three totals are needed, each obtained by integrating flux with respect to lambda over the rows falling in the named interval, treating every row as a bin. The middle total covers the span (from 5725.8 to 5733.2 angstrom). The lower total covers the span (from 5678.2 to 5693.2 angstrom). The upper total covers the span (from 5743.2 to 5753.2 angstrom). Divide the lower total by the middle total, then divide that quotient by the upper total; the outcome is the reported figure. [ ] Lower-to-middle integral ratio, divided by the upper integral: 0.013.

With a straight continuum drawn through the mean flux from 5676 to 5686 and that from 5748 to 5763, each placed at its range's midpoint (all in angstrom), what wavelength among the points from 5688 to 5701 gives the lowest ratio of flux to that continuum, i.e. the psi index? 5692.0 angstrom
